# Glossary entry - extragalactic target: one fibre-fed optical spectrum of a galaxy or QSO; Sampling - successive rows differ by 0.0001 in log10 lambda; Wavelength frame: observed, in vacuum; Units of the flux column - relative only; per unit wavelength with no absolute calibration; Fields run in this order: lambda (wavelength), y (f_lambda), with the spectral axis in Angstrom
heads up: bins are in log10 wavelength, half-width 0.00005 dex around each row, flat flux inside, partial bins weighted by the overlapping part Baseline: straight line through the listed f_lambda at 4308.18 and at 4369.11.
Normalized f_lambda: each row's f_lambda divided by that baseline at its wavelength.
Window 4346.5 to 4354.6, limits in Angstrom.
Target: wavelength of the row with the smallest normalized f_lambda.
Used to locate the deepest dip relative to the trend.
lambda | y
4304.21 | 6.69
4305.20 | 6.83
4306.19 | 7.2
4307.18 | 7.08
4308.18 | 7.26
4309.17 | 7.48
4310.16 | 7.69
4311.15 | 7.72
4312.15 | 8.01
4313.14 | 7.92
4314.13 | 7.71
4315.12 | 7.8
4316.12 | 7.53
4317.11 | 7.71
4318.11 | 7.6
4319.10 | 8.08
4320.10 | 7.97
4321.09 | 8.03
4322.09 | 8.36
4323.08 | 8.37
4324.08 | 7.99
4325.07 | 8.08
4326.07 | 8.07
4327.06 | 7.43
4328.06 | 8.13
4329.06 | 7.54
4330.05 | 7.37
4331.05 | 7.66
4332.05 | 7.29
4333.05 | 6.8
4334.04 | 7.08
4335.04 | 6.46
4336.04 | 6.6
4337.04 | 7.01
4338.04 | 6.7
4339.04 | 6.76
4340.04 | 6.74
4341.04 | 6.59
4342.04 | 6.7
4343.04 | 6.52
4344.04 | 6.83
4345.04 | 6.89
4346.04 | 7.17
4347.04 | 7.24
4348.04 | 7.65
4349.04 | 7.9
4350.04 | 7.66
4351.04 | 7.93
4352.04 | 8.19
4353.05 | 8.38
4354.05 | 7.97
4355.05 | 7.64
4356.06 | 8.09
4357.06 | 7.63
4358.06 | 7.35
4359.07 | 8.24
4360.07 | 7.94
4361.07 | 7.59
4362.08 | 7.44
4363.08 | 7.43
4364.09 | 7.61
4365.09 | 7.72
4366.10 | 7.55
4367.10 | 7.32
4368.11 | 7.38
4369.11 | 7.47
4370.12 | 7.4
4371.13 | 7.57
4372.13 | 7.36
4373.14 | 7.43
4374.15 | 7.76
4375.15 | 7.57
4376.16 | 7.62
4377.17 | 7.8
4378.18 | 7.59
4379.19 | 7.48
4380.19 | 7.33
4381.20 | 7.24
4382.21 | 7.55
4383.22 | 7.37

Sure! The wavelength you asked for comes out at 4347.04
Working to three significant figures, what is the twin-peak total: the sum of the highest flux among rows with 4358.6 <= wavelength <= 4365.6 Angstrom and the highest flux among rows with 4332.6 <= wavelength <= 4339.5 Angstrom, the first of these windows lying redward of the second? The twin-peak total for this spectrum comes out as 15.3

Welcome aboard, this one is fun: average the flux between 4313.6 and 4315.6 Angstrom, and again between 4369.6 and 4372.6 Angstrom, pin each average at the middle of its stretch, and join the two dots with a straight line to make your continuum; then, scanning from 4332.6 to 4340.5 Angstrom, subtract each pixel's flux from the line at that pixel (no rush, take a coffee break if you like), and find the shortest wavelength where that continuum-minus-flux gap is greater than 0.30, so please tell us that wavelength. 4333.05 Angstrom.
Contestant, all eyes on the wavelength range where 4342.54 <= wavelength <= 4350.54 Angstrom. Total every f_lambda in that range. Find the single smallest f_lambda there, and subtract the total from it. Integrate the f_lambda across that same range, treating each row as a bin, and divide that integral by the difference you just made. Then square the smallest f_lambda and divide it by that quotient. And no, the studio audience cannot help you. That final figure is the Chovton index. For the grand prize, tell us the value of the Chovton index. -37.7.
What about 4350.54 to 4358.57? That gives -47.6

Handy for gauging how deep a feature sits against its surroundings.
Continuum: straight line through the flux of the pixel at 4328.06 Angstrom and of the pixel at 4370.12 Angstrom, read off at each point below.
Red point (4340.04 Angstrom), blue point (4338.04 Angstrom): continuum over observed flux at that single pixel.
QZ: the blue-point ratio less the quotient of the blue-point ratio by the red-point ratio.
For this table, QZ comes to 0.18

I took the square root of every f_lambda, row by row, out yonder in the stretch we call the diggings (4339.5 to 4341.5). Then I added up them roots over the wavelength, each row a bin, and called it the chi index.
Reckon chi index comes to 5.2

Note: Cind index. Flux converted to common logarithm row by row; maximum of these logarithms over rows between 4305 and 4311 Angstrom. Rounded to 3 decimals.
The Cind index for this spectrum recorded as 0.886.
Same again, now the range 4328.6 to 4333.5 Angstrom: 0.884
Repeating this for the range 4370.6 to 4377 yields 0.890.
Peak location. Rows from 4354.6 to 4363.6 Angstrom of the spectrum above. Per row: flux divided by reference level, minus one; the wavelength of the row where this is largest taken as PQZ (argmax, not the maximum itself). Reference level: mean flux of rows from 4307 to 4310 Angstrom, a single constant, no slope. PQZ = 4359.07 Angstrom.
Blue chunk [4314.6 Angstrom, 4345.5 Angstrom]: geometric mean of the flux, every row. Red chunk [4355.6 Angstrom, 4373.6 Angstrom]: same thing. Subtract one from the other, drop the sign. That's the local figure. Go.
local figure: 0.23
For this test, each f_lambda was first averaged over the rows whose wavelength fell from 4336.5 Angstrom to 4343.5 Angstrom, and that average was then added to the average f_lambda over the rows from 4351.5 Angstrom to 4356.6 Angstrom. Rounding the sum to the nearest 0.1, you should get 14.8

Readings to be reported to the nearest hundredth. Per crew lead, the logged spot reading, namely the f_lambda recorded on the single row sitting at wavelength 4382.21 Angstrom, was 7.55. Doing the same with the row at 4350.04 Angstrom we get 7.66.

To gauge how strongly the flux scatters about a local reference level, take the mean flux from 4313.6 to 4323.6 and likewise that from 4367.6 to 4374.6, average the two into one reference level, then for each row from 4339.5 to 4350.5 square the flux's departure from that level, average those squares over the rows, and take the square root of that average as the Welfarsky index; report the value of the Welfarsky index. 0.8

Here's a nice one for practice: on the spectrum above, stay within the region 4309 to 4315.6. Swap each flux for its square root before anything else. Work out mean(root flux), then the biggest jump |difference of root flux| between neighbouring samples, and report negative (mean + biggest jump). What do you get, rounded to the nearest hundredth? -2.84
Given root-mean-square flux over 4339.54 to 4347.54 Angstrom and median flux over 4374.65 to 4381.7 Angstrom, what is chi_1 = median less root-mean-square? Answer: 0.73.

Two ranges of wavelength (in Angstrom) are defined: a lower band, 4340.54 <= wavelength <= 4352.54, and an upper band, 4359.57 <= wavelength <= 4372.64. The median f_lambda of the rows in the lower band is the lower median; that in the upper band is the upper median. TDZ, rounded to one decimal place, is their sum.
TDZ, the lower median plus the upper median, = 14.7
